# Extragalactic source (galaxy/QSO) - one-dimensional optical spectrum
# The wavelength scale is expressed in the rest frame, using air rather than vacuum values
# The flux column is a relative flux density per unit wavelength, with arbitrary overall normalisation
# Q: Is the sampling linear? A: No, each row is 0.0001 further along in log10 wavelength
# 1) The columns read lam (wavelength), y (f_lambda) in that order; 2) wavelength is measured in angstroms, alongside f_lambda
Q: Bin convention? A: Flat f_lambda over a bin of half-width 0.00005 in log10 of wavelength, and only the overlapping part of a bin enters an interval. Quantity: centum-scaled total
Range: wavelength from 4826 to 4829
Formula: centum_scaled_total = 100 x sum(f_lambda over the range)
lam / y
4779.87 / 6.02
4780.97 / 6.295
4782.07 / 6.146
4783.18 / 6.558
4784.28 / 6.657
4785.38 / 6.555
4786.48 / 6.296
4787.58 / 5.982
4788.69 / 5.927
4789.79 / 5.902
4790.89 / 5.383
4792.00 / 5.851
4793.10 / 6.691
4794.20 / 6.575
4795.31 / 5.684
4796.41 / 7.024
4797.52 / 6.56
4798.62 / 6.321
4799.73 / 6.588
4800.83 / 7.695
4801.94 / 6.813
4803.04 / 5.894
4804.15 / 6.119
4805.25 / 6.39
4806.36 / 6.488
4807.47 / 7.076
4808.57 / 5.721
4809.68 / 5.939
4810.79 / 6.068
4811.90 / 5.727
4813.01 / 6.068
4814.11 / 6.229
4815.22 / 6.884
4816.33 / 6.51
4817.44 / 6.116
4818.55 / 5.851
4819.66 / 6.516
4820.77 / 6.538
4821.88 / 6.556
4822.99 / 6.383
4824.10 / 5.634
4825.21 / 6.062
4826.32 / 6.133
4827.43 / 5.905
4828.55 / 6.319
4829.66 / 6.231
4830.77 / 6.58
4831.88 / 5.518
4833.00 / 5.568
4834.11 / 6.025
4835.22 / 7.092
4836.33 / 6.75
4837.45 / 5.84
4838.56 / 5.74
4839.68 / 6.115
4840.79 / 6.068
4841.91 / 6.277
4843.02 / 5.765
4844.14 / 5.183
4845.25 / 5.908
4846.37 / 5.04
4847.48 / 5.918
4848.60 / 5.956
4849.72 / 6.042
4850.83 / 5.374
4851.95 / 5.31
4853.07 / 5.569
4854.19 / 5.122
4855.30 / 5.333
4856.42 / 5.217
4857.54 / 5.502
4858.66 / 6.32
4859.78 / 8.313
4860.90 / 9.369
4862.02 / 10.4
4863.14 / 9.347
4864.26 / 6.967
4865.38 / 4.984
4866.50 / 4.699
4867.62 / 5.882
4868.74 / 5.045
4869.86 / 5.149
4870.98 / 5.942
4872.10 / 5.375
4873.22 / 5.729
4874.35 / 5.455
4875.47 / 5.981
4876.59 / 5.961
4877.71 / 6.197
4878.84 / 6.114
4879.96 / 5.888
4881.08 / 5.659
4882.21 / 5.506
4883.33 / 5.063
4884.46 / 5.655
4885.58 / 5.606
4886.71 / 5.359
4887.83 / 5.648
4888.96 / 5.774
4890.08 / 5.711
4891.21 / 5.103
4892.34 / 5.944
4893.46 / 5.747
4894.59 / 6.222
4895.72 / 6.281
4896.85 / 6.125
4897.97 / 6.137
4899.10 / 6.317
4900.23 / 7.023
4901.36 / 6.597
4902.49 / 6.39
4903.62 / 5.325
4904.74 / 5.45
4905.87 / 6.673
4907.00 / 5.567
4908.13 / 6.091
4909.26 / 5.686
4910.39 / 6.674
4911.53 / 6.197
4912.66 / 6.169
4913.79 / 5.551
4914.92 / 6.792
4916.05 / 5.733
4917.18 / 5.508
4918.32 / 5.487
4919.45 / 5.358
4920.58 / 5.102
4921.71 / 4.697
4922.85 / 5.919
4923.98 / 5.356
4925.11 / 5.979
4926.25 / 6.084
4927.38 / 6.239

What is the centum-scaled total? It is 1836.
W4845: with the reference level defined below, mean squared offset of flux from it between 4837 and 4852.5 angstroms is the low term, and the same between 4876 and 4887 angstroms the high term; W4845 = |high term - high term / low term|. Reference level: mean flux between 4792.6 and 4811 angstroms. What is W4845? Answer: 0.4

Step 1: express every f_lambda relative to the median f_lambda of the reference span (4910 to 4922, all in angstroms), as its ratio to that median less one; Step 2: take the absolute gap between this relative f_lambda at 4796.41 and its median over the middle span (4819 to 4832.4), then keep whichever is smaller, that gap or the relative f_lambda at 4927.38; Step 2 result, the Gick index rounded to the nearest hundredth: 0.12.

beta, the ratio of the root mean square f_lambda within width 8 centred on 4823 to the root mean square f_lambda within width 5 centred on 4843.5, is 1.08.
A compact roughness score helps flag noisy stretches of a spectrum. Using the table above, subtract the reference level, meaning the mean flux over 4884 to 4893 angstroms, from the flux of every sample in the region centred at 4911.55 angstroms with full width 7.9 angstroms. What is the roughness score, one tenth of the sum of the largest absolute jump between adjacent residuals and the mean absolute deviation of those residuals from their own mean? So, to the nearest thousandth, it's 0.158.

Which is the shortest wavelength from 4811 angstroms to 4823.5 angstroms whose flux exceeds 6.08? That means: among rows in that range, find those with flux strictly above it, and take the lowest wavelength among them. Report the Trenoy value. 4814.11 angstroms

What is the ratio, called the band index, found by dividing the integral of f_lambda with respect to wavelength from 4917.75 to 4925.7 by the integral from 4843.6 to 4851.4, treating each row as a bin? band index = 0.98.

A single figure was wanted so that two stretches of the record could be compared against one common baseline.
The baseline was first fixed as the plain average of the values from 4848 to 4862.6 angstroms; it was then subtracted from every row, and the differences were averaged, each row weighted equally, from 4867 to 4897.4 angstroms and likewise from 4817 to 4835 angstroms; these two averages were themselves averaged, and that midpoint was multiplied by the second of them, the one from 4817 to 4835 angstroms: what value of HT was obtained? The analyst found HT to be 0.2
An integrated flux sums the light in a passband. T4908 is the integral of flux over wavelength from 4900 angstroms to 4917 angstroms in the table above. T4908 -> 104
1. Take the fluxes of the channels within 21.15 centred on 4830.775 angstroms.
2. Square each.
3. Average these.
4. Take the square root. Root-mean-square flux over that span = 6.17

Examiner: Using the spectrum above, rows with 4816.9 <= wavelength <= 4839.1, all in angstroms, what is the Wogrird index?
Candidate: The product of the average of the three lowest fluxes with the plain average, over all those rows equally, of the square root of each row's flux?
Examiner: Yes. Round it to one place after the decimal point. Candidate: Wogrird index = 13.8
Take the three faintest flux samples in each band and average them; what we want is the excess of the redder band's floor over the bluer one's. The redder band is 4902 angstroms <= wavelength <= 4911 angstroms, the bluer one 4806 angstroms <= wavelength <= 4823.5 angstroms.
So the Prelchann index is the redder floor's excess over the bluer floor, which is -0.3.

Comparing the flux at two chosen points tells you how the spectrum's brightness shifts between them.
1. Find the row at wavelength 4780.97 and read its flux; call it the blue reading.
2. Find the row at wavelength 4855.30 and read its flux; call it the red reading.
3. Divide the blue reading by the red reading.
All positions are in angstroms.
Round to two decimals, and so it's 1.18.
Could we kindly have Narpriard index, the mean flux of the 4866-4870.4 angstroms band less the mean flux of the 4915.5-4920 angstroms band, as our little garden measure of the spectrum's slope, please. -0.3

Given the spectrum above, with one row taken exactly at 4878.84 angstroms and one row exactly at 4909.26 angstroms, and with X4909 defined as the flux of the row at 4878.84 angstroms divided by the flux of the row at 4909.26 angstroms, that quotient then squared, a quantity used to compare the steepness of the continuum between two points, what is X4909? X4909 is 1.16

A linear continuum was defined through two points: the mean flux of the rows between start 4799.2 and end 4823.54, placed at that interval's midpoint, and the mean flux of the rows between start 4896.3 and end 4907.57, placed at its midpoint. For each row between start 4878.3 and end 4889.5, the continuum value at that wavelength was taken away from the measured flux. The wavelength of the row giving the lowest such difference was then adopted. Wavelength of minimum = 4883.33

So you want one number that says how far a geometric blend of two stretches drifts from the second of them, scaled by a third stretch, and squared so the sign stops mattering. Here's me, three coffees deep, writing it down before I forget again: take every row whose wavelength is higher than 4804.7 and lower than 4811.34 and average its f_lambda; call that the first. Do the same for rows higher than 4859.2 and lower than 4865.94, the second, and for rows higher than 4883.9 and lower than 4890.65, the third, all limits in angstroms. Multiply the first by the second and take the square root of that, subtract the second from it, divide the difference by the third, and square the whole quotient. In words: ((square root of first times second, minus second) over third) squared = 0.034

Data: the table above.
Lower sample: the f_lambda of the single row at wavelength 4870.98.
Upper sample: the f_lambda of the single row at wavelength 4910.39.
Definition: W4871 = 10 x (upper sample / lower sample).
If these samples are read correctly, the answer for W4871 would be 11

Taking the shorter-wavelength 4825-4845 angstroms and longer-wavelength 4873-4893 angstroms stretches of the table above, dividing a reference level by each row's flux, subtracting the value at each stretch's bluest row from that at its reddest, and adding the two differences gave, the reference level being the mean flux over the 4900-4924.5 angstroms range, 0.13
